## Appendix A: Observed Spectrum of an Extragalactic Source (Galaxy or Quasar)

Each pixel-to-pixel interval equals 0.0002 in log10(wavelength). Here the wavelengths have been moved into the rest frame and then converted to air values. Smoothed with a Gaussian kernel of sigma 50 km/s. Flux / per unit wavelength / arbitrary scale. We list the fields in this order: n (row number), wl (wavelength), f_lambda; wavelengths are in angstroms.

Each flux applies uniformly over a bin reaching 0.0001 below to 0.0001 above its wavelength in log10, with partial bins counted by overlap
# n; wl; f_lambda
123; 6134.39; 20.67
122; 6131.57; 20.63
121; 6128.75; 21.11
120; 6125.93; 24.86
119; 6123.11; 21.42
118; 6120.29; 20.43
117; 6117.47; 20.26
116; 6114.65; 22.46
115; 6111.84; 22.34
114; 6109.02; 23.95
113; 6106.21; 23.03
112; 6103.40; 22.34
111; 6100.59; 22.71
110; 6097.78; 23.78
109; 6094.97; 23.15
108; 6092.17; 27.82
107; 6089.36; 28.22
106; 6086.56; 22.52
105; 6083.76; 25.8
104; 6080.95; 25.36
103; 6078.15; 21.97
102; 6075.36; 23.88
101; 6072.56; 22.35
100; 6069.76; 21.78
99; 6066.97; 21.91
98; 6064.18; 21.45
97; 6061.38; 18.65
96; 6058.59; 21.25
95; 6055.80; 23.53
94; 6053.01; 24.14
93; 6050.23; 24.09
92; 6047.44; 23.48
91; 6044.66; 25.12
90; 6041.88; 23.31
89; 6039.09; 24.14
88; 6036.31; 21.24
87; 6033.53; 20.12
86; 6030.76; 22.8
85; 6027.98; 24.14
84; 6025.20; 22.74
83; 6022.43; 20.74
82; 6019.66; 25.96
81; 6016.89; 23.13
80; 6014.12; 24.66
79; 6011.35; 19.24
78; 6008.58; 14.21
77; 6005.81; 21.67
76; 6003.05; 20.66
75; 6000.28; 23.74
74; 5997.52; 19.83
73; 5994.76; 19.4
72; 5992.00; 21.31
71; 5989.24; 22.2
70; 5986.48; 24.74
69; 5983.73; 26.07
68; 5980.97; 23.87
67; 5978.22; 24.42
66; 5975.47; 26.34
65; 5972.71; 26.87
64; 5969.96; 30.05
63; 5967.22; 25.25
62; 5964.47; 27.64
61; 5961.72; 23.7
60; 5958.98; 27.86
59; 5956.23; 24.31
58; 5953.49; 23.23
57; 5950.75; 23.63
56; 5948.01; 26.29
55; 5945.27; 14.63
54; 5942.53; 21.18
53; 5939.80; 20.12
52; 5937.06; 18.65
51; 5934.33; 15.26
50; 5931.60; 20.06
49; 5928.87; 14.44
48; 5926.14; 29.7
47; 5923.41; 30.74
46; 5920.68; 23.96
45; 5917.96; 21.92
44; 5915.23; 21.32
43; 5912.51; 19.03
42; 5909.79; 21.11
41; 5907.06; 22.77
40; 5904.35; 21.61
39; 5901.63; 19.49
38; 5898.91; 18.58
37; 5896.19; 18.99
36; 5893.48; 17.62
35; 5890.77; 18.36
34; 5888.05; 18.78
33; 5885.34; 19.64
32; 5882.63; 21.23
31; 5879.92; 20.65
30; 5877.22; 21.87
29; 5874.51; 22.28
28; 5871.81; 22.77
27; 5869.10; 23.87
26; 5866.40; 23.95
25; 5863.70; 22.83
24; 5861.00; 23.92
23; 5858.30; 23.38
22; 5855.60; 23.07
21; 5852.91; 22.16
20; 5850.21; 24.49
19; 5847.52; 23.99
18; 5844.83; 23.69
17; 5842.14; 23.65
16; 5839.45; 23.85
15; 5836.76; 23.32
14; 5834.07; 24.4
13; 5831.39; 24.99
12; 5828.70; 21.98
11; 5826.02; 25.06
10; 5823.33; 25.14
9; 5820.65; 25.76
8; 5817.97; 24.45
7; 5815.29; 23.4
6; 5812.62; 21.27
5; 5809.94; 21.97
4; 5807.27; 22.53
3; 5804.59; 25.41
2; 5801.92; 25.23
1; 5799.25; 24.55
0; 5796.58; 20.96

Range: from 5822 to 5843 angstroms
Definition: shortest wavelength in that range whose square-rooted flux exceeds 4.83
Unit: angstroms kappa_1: 5823.33 angstroms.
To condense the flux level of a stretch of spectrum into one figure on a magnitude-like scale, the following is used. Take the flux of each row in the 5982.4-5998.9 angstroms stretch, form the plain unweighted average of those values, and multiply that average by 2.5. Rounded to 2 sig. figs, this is 56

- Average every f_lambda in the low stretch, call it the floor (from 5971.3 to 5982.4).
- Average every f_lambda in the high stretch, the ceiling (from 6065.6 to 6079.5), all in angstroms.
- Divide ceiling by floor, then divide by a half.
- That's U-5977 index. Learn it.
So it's 1.76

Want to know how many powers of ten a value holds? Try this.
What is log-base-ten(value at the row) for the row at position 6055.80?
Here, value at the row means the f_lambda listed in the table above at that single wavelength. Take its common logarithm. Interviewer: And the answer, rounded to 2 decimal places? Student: 1.37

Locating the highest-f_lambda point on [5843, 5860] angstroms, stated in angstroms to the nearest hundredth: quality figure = 5850.21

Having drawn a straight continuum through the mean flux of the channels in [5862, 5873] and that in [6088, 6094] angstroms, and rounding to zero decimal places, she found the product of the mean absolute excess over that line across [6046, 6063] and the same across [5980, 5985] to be 5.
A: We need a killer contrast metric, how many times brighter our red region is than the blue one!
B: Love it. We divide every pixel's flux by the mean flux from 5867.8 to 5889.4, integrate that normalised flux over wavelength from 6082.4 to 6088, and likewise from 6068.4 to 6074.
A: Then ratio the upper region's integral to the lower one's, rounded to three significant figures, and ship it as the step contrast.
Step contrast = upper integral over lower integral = 1.10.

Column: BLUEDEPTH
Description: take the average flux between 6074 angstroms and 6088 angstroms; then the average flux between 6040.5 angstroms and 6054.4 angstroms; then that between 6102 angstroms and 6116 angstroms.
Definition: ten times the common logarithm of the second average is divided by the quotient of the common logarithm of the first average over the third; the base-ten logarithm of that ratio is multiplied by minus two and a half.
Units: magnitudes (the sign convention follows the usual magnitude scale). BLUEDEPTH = -5.90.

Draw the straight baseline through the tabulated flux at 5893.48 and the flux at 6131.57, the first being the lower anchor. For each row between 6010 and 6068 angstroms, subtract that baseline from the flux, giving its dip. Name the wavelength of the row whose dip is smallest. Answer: 6061.38 angstroms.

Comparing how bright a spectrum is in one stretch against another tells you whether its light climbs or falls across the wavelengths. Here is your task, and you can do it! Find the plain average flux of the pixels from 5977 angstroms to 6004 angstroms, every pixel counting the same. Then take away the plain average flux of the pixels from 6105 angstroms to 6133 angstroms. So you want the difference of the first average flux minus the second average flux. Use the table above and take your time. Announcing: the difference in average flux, 0.6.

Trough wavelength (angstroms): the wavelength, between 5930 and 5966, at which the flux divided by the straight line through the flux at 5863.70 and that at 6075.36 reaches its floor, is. 5945.27 angstroms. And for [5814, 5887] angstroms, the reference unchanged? 5885.34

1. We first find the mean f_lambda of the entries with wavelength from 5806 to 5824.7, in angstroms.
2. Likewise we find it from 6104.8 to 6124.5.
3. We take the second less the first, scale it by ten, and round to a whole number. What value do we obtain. -15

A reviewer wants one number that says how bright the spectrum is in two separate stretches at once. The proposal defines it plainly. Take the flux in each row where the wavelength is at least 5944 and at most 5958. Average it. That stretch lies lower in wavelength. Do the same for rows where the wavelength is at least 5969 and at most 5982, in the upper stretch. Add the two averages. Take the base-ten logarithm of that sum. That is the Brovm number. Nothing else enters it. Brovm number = 1.69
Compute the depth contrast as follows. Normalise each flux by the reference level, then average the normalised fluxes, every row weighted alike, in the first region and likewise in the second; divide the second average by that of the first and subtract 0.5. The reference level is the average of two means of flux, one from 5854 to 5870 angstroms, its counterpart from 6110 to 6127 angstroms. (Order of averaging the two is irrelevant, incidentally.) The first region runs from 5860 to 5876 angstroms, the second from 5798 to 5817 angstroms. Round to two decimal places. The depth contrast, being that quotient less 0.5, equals 0.51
